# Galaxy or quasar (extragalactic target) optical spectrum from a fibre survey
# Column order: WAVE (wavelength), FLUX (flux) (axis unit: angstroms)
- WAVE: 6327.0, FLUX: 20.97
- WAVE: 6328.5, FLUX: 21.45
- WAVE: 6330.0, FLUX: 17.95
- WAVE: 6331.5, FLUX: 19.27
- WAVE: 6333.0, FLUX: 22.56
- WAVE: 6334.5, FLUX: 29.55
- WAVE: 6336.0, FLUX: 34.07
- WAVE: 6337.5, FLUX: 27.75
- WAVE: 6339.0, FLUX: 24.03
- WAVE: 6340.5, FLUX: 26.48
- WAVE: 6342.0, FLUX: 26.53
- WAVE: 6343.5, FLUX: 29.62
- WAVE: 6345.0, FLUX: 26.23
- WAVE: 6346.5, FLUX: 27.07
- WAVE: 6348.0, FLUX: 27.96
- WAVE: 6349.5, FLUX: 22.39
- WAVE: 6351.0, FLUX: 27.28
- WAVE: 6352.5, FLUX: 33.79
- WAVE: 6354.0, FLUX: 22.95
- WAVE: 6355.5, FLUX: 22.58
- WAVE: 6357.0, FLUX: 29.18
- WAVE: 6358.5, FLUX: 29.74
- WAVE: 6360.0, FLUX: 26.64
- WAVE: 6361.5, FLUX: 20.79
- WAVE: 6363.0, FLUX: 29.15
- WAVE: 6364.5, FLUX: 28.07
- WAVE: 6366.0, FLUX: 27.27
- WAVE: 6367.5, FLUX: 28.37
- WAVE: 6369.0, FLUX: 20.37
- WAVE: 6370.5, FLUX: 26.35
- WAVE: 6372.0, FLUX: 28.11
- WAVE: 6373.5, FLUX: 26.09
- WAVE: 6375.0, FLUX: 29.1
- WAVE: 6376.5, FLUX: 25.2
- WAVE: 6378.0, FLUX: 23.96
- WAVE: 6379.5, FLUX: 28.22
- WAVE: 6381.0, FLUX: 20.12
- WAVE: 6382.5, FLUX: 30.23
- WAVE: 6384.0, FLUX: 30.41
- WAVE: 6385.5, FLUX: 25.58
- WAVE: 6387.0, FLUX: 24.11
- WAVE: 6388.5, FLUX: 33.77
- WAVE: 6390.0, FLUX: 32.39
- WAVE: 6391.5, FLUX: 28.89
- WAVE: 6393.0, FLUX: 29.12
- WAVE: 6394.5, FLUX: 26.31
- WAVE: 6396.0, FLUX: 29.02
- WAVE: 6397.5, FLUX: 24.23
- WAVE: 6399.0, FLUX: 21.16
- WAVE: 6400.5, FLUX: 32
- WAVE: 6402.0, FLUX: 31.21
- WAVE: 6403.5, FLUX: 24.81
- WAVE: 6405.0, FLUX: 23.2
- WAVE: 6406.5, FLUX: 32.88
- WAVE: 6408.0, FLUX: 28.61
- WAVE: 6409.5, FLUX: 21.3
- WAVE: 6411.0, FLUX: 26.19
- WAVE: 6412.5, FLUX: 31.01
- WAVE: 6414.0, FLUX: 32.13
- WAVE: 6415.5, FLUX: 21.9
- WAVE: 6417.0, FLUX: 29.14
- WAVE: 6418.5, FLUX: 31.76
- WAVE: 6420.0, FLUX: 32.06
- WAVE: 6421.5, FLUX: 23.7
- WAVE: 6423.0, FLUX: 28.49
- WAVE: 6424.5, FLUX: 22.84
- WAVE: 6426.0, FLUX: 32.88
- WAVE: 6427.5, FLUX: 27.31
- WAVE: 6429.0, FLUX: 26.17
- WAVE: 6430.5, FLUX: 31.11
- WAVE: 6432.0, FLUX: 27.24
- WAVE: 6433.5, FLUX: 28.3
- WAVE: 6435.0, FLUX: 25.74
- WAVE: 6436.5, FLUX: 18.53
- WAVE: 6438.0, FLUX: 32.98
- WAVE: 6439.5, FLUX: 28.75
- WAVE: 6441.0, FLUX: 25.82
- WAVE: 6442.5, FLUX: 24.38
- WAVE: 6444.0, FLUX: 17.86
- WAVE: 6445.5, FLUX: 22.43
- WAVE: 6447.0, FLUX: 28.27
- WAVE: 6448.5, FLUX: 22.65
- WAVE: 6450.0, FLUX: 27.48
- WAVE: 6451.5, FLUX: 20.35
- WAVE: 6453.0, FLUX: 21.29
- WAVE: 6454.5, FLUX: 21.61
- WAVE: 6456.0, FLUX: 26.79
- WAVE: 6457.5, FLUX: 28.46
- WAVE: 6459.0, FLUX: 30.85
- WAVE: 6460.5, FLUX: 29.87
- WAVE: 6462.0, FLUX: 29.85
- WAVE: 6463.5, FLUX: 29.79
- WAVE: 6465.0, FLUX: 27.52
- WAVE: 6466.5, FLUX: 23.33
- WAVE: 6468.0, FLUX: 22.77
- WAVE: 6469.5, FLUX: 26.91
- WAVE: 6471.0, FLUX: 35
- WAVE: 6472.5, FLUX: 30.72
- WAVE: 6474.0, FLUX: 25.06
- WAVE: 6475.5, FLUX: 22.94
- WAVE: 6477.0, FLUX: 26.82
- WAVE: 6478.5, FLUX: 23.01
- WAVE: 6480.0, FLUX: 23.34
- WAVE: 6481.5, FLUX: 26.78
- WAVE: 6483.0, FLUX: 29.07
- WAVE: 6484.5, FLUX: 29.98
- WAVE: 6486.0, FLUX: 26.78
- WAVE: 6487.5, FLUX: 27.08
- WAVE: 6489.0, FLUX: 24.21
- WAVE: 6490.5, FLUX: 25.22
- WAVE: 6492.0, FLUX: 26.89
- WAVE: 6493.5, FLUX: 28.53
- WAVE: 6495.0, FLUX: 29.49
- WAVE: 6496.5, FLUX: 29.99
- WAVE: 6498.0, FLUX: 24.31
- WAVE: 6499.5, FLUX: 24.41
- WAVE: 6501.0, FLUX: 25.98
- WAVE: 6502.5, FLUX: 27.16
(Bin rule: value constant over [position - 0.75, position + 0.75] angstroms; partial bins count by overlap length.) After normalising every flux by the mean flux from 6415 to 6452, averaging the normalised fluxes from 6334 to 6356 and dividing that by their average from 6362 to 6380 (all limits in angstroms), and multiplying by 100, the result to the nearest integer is 102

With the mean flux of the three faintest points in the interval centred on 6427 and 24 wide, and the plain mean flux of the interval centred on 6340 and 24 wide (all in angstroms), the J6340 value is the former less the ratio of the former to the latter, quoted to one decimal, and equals 20.3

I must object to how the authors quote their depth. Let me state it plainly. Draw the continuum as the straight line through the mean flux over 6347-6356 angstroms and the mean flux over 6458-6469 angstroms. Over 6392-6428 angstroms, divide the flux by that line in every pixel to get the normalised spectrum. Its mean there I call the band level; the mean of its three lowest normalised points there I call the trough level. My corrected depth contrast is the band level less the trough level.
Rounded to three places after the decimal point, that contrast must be 0.228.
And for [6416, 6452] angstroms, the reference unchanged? 0.282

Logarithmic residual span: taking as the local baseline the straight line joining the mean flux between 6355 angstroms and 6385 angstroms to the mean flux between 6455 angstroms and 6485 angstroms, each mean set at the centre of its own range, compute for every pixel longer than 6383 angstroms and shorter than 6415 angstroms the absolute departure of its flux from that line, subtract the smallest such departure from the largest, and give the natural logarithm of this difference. 1.90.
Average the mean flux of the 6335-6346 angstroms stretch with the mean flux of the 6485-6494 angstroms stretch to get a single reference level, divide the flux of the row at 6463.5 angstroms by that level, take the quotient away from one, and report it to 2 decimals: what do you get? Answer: -0.10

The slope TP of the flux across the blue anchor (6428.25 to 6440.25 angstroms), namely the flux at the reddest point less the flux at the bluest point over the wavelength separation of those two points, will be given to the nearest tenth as 0.2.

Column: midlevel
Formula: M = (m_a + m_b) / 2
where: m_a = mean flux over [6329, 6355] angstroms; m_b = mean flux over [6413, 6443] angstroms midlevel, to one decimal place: 26.9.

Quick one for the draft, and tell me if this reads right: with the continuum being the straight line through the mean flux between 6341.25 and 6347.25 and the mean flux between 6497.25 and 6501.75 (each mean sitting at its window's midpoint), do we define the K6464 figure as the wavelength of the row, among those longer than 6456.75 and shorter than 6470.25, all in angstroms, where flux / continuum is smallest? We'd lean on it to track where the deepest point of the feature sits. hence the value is 6468.0 angstroms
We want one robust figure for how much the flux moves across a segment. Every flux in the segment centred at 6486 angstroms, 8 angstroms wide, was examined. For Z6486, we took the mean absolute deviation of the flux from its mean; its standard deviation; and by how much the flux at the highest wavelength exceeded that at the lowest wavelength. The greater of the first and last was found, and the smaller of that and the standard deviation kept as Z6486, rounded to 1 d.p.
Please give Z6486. 1.7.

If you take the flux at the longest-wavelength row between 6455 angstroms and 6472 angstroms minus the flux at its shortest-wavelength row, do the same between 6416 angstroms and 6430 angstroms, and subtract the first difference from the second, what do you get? -11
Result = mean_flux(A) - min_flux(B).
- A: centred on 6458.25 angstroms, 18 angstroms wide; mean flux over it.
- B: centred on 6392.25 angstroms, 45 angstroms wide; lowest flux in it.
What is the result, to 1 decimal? 6.3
